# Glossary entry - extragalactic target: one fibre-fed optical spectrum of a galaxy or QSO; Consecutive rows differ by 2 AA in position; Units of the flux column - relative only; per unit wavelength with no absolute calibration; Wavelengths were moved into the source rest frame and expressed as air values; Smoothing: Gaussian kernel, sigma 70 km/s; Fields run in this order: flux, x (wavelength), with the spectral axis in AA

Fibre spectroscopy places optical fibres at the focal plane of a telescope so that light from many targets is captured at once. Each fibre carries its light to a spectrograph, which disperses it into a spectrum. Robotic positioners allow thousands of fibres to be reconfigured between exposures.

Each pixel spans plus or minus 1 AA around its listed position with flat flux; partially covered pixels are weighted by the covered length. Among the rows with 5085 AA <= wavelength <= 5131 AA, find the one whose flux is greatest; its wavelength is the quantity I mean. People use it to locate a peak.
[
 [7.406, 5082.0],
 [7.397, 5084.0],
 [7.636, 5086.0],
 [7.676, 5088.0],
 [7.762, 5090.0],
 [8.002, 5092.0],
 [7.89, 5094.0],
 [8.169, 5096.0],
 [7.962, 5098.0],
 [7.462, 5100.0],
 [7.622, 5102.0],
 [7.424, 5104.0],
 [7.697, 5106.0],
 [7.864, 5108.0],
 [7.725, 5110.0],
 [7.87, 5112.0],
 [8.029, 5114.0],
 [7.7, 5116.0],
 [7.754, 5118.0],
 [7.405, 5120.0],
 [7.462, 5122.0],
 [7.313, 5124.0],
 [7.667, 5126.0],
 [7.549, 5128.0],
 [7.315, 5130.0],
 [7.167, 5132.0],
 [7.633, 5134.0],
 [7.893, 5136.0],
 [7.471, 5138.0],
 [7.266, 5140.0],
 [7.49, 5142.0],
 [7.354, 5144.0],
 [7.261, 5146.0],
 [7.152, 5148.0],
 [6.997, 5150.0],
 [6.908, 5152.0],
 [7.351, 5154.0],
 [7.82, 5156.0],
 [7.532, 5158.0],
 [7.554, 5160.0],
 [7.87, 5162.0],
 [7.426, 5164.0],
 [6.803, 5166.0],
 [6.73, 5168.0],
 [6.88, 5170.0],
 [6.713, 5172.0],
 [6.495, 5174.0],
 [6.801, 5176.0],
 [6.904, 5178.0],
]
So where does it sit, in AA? 5096.0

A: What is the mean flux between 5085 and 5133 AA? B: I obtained 7.67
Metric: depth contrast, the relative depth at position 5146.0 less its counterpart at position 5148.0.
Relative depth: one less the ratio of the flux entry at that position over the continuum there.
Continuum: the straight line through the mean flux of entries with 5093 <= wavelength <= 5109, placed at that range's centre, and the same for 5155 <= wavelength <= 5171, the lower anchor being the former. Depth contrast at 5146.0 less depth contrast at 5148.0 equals -0.013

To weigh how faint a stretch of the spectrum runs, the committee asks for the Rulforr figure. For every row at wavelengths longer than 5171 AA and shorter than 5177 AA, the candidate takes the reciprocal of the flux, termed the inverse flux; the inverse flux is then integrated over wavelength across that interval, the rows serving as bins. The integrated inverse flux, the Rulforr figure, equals 0.900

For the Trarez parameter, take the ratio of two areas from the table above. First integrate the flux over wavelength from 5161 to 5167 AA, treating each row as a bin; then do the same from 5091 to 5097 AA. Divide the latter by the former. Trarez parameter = 1.09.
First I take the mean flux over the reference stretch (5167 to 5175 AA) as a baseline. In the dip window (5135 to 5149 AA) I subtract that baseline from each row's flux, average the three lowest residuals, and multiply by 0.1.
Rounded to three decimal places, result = 0.052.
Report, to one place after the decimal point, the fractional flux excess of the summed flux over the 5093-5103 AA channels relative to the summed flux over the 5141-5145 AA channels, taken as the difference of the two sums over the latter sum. 1.6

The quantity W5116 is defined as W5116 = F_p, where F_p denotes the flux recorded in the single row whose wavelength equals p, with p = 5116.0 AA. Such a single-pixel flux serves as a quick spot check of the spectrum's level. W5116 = 7.7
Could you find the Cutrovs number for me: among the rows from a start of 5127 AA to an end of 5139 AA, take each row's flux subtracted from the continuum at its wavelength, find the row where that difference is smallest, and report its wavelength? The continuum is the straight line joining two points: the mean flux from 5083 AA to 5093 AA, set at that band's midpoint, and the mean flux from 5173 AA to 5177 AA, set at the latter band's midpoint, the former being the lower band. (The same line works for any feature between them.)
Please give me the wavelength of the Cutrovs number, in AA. 5136.0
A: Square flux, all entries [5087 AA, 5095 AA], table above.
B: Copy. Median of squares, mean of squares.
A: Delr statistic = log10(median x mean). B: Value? 3.58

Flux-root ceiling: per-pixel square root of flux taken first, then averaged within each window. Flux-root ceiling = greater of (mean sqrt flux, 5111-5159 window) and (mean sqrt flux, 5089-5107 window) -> 2.79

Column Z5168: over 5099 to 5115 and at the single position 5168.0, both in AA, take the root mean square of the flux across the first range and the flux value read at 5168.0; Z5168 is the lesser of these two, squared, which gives 45.3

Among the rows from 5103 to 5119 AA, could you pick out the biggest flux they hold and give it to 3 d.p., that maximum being 8.029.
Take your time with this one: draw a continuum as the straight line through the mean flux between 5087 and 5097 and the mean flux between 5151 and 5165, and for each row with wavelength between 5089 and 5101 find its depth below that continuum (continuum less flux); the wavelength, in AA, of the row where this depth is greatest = 5100.0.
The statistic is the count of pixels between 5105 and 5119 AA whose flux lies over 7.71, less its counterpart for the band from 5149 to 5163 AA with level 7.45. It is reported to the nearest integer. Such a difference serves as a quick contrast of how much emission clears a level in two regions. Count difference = 1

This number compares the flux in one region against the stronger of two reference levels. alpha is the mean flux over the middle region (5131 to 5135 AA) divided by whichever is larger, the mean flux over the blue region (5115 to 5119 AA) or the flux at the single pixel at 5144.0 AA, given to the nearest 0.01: 0.96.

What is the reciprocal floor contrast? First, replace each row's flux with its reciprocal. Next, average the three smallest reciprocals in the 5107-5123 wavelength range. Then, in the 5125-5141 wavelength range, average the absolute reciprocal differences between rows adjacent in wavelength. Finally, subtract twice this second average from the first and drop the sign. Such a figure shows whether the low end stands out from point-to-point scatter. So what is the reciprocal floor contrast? 0.117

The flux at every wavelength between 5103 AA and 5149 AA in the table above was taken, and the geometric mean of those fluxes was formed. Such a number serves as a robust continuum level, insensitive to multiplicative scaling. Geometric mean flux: 7.54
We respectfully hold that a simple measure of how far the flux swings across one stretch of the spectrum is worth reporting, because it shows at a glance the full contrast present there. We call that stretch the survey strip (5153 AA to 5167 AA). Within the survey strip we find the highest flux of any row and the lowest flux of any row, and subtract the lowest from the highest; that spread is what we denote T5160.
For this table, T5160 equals 1.1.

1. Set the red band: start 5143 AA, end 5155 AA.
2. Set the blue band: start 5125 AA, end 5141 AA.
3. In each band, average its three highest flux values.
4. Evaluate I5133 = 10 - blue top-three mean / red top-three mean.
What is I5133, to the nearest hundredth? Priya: 8.94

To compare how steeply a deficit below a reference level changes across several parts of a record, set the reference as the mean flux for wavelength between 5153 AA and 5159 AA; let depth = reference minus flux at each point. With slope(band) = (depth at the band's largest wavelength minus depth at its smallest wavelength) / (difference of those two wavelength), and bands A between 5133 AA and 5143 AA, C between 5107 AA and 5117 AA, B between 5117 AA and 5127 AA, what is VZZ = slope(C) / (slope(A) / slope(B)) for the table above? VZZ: 0.012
